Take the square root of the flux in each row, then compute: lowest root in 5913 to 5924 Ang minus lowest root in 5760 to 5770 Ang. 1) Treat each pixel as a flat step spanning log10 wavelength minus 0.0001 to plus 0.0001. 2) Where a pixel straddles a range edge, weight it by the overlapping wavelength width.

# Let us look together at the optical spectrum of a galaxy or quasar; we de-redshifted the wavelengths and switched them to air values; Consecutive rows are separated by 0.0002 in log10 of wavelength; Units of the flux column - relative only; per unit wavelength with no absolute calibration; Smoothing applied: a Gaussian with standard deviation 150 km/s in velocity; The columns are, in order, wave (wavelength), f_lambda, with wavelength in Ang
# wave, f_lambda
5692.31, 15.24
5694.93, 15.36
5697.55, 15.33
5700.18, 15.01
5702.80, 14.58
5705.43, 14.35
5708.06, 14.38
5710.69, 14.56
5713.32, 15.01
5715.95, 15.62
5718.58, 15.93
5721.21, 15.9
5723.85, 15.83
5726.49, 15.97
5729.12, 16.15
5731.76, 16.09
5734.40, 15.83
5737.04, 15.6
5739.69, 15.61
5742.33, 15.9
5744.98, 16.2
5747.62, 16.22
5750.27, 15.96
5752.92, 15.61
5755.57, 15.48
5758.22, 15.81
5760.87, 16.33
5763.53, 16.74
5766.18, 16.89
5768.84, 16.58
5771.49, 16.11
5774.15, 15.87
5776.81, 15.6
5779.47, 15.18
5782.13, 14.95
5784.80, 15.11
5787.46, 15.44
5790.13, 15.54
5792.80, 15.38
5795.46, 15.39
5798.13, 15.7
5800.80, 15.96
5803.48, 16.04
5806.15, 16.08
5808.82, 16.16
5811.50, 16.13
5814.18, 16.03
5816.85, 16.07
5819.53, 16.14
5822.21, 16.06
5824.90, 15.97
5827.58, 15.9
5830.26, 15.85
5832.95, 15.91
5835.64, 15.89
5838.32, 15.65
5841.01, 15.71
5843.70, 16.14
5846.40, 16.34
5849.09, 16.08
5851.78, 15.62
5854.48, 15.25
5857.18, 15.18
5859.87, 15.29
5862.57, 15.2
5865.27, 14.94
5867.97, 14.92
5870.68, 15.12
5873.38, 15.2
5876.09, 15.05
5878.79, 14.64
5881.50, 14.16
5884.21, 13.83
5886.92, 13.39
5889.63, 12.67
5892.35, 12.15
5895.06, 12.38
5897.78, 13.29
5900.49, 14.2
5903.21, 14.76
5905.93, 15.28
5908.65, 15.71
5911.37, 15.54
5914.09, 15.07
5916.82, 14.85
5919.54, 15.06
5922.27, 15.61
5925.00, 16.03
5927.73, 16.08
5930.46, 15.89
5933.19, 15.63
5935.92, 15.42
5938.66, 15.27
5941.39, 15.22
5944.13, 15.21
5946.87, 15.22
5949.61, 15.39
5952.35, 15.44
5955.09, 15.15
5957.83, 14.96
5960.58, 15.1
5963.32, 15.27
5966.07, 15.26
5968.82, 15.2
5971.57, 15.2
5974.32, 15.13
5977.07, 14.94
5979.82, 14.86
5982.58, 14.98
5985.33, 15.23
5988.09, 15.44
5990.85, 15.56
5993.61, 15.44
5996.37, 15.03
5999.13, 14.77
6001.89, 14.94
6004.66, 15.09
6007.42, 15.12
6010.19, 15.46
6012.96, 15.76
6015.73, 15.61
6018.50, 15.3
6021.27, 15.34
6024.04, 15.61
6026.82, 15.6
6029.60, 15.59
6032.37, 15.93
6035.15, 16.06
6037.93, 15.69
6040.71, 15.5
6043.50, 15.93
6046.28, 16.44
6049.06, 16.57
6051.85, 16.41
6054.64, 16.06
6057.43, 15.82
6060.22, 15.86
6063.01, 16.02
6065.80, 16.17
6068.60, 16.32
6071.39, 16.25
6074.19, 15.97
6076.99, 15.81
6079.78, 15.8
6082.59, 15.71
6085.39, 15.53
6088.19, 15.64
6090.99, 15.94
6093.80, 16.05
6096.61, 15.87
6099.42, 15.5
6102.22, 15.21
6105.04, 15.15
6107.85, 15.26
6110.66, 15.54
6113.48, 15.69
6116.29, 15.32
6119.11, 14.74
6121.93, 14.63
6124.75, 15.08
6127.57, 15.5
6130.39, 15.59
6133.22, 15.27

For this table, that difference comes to -0.19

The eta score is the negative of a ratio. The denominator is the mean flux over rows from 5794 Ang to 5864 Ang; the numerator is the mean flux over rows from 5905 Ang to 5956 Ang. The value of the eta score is -0.97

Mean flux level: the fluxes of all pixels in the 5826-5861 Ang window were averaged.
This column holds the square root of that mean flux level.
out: 3.97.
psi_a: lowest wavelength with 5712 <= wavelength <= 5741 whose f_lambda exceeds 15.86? 5718.58 Ang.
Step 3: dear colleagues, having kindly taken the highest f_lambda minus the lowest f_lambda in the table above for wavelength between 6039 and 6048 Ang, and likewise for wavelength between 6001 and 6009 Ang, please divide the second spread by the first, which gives 0.2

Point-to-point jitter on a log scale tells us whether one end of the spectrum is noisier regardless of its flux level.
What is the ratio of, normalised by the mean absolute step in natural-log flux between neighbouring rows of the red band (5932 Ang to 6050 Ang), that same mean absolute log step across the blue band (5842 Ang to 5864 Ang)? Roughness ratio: 1.3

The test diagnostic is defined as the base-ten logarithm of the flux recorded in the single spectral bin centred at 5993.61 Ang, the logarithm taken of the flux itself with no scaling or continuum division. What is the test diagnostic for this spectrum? 1.19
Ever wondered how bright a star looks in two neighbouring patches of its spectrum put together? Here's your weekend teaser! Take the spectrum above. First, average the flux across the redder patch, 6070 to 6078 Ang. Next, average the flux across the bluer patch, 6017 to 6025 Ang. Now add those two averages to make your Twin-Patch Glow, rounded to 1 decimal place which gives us 31.4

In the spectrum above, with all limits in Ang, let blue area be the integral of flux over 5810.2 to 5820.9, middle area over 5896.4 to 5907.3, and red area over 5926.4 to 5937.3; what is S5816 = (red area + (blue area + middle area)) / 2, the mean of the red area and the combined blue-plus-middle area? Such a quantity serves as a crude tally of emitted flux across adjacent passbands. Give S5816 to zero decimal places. 250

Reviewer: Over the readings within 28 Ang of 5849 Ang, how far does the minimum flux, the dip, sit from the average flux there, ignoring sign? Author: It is 0.66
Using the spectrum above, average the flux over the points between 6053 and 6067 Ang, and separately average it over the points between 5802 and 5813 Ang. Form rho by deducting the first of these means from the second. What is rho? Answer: 0.1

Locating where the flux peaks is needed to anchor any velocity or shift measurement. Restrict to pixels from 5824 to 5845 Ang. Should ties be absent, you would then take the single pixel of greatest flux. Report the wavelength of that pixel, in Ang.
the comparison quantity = 5843.70 Ang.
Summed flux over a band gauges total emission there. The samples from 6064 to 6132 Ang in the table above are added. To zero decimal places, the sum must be 374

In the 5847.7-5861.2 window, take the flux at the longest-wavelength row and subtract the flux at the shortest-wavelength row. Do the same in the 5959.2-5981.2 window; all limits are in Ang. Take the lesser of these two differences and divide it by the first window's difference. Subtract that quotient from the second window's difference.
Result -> -1.2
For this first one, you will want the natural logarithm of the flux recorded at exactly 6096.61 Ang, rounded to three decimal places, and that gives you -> 2.764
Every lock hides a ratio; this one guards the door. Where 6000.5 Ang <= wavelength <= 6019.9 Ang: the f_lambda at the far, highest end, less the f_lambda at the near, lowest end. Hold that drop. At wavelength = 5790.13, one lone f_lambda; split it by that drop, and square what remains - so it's 1863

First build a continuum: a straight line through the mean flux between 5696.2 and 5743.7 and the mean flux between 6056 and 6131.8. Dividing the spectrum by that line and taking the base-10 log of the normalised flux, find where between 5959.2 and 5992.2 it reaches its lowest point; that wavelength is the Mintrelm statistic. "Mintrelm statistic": 5979.82 Ang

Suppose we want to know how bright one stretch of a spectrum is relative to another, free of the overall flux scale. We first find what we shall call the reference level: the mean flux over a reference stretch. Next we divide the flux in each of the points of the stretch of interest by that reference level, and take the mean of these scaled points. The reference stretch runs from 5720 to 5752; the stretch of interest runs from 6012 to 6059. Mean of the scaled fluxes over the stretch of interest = 0.994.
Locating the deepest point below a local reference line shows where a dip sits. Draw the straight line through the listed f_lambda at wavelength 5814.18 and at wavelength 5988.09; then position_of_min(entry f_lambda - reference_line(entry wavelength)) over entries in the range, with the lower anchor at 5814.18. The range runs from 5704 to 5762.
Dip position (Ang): 5705.43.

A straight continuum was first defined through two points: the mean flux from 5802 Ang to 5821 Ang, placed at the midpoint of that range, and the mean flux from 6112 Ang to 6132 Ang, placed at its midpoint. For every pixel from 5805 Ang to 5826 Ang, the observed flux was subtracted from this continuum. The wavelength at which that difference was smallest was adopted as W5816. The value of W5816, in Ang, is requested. 5819.53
